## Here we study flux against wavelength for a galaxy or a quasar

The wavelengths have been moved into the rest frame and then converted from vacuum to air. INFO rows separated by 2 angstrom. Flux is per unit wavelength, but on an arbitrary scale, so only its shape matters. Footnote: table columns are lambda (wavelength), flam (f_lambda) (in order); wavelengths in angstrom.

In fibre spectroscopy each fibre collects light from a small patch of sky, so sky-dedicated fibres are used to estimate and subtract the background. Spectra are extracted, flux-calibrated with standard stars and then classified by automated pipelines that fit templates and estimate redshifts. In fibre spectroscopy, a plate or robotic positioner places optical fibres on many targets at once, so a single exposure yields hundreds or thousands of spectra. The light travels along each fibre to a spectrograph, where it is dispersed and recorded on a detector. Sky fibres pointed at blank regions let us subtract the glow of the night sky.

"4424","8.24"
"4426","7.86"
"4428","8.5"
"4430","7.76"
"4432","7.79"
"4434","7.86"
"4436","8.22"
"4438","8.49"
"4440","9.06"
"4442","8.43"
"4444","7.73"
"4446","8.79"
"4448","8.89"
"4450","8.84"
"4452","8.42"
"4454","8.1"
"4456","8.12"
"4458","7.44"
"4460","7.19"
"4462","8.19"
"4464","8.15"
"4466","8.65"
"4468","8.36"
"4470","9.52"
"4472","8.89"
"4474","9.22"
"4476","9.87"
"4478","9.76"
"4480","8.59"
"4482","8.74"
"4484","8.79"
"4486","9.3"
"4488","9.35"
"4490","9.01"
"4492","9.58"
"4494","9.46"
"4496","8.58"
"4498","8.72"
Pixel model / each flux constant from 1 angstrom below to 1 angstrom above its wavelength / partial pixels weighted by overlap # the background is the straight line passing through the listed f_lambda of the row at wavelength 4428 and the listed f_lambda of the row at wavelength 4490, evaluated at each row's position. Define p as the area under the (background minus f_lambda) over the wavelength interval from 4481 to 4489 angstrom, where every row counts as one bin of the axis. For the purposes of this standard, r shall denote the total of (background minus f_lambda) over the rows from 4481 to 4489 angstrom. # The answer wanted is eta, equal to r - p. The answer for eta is 0.3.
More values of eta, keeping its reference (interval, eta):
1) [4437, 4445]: -0.7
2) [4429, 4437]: -2.5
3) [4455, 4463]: -4.1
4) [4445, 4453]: 0.2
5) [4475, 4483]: 1.3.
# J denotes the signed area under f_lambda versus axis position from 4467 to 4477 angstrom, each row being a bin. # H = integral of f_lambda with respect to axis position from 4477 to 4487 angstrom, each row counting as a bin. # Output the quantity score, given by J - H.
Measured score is 1.4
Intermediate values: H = 90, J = 91.7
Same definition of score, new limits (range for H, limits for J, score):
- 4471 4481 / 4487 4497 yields -0.7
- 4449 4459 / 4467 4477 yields 9.9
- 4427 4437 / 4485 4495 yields 13.1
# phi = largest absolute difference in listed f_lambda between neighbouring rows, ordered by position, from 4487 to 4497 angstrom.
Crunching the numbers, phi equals 0.9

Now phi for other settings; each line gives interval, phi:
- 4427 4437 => 0.7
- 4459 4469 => 1.0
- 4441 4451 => 1.1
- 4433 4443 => 0.6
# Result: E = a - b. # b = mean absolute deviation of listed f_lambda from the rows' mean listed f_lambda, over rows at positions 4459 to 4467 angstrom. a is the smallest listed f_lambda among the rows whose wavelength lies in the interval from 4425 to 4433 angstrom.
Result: 7.33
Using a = 7.76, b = 0.43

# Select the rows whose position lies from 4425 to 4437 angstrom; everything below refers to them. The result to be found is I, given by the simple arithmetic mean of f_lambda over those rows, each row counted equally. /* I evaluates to 8.0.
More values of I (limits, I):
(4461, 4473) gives 8.6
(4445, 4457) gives 8.5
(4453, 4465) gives 7.9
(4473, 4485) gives 9.2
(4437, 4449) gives 8.6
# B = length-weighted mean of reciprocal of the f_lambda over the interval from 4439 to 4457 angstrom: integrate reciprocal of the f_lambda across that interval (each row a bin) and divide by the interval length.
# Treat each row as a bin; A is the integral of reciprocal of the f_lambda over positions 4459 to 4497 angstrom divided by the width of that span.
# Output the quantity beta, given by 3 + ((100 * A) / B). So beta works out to 99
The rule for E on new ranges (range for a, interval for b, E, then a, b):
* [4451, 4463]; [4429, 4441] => 6.80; 7.19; 0.39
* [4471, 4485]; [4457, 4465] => 8.16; 8.59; 0.43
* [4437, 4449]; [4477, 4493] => 7.37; 7.73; 0.36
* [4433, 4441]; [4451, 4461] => 7.43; 7.86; 0.43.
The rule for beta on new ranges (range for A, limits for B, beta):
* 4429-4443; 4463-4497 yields 113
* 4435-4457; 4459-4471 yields 101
